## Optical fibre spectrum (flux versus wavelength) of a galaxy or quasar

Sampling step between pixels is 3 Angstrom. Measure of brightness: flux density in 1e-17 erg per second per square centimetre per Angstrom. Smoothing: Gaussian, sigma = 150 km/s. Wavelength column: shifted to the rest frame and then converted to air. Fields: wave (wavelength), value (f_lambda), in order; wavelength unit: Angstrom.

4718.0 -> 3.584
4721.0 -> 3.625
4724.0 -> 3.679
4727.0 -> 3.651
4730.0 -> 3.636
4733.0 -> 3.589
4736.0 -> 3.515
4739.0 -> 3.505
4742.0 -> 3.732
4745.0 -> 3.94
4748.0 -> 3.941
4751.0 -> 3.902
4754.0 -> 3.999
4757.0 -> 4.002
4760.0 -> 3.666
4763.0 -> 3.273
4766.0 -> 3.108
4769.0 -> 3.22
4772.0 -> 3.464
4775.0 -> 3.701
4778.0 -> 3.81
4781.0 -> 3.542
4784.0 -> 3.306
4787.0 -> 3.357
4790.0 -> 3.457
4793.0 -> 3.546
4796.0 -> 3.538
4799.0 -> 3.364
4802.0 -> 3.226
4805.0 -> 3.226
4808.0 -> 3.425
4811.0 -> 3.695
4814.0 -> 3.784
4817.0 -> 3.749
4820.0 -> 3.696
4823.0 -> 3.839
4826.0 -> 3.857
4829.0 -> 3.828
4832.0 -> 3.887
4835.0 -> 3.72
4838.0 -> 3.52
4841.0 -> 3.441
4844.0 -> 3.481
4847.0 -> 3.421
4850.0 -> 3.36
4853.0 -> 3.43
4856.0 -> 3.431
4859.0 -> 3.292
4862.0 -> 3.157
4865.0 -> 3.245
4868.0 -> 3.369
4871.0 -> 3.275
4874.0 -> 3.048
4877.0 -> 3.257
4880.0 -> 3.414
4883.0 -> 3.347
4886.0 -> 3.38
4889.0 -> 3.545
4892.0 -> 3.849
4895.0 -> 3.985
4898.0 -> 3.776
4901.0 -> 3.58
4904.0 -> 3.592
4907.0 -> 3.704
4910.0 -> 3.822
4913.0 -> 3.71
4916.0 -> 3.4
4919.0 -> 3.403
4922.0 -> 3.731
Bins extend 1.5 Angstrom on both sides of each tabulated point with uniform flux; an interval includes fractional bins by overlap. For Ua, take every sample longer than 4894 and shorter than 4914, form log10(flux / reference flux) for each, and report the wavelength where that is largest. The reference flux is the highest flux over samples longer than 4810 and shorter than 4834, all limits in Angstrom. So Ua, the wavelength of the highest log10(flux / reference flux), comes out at 4895.0 Angstrom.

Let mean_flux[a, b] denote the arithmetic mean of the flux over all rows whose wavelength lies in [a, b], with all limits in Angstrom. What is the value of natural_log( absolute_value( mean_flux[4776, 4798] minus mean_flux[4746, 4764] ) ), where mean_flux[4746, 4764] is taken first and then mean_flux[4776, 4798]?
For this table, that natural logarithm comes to -1.2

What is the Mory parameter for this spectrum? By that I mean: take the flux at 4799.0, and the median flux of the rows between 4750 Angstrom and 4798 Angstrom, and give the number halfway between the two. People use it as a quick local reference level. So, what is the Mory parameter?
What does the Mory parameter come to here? 3.45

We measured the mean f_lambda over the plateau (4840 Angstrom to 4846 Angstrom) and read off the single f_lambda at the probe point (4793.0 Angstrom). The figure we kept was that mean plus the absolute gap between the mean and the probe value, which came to 3.5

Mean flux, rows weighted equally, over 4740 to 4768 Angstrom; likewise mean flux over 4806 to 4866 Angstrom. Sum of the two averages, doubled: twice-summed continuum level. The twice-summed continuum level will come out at 14.6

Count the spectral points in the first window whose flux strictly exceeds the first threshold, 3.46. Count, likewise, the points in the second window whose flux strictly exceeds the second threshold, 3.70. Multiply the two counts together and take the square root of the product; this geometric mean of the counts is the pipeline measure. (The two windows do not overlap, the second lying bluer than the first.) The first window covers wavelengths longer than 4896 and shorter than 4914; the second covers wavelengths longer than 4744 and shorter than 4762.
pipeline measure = 5.5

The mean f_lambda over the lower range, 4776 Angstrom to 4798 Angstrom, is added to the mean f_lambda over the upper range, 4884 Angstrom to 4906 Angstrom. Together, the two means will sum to 7.2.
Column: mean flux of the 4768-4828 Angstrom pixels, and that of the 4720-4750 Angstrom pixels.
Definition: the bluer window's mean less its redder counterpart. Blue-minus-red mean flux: 0.14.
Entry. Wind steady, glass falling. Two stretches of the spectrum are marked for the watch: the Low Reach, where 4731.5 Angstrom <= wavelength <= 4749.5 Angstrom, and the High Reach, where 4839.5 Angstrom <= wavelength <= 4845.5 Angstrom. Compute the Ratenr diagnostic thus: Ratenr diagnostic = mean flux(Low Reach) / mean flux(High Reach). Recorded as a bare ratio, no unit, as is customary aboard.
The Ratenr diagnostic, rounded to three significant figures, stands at 1.07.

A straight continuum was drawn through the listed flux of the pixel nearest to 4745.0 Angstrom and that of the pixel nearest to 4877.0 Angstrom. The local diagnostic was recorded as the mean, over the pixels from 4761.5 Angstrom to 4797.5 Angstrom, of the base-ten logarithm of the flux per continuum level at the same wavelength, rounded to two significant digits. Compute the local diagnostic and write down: -0.039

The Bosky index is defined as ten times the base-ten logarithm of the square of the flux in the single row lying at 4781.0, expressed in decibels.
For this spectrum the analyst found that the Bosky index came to 11.0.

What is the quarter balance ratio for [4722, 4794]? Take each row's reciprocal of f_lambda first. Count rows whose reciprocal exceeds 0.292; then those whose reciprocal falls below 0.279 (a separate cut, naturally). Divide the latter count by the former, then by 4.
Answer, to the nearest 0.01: 0.65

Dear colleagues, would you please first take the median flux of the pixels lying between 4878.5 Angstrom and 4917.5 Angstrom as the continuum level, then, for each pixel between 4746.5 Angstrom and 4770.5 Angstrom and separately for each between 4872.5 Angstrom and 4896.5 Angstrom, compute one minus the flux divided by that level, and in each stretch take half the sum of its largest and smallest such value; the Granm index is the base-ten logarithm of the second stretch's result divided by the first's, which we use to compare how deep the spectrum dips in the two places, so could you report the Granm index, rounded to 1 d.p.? 0.3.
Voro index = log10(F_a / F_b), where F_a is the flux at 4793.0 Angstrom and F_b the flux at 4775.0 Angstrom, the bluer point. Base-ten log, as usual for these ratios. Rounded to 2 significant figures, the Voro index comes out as -0.019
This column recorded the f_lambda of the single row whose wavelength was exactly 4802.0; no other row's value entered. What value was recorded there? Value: 3.226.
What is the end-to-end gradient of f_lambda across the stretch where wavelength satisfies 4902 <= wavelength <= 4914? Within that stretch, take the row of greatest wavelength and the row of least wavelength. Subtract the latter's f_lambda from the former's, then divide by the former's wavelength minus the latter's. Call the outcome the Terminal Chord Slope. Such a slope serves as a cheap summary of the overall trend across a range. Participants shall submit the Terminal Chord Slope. 0.013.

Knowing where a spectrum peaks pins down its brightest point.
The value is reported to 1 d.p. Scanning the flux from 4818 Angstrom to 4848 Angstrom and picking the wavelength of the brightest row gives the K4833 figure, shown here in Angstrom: 4832.0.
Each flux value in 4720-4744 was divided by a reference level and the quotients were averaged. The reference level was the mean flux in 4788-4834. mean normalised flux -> 1.00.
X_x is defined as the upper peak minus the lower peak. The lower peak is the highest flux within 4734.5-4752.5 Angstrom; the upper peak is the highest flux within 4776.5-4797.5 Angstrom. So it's -0.13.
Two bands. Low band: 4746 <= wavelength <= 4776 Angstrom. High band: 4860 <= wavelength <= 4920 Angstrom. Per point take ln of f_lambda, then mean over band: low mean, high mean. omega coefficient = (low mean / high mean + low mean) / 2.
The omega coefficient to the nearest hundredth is 1.16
